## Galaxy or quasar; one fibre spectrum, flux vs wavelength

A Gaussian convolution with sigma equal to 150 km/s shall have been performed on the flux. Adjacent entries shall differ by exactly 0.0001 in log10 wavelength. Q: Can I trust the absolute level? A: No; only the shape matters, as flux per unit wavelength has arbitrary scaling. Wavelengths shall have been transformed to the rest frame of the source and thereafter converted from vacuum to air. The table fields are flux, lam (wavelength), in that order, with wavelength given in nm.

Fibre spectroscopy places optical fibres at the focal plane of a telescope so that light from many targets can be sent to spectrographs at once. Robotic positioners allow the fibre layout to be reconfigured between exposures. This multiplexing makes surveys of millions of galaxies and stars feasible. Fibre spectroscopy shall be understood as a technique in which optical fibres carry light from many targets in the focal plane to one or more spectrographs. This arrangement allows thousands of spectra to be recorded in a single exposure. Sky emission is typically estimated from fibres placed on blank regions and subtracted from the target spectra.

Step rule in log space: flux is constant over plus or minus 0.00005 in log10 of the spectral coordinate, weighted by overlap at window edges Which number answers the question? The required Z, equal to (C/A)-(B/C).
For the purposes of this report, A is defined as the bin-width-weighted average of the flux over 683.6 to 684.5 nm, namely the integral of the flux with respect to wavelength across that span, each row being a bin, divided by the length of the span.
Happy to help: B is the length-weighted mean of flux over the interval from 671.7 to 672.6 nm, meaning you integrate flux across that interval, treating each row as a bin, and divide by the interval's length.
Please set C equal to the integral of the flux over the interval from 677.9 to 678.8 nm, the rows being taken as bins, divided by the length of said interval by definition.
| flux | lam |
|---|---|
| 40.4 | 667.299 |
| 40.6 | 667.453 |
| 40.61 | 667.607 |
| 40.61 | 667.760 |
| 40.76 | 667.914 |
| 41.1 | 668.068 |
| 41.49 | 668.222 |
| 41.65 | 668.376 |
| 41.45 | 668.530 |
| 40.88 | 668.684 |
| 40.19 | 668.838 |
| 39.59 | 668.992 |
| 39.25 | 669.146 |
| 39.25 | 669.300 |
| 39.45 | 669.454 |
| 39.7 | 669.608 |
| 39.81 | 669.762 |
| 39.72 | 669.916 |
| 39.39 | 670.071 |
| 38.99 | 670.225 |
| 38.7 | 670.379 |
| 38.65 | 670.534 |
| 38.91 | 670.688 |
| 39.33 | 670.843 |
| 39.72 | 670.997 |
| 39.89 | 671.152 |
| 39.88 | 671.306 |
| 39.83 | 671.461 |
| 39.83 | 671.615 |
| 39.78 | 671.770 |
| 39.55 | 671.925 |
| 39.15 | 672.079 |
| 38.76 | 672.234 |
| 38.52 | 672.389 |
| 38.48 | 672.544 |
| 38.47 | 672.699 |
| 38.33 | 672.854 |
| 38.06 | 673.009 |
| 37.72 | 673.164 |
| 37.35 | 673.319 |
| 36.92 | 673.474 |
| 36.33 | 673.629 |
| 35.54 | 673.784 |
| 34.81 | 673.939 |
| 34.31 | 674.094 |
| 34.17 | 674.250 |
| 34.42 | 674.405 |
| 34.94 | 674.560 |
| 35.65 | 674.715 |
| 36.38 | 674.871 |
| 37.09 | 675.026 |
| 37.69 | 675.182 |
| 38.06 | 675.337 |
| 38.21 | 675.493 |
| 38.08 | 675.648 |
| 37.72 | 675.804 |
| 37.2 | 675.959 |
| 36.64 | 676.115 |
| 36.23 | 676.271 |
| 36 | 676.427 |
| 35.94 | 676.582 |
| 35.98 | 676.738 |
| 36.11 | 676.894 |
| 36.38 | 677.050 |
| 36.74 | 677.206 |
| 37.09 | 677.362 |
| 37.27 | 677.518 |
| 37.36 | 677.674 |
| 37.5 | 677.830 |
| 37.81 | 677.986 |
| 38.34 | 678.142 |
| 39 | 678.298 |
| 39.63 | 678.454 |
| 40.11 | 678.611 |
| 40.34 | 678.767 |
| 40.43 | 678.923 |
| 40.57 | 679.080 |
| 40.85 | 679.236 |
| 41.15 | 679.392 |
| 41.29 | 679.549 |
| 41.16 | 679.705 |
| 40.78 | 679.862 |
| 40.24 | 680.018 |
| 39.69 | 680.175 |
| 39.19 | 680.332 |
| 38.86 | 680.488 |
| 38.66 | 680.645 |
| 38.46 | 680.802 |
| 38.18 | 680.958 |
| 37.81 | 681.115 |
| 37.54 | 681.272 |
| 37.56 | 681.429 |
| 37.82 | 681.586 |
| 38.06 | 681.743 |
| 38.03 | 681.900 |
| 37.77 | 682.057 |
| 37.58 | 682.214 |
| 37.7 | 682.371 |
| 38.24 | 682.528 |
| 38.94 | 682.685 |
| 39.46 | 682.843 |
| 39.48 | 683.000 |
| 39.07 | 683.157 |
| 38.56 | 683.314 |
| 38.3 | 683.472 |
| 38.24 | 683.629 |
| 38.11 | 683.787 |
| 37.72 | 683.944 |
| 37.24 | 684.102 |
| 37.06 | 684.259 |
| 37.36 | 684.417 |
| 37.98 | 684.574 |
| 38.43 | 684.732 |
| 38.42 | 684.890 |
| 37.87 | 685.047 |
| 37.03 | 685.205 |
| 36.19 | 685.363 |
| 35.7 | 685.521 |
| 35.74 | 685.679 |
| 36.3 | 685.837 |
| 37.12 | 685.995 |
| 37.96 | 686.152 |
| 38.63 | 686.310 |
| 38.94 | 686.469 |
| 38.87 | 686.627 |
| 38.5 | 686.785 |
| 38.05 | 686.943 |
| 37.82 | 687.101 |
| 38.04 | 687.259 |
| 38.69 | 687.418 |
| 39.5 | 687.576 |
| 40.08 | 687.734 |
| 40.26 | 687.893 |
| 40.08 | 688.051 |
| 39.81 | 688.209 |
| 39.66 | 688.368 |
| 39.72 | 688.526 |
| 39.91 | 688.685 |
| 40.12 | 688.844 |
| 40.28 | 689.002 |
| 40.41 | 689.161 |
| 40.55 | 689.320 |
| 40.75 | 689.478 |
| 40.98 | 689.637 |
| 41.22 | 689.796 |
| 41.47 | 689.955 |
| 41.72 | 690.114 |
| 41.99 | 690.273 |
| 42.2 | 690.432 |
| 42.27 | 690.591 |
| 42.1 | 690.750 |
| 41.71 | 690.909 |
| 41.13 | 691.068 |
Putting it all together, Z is 0.04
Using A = 37.6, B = 39.0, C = 39.1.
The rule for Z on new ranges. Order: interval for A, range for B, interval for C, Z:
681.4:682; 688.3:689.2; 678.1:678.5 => 0.01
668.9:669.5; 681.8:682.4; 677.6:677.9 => -0.06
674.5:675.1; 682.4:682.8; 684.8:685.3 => 0.03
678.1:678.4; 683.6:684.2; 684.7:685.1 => 0.00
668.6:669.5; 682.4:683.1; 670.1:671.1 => -0.01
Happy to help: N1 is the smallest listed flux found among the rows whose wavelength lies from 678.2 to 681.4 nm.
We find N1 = 37.54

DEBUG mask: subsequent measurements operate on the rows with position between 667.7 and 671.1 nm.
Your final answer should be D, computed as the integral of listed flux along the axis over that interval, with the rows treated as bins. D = 136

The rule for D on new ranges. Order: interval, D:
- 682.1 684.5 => 92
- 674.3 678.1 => 140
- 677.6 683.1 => 215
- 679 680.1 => 45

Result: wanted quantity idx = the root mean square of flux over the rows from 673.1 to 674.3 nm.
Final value 35.9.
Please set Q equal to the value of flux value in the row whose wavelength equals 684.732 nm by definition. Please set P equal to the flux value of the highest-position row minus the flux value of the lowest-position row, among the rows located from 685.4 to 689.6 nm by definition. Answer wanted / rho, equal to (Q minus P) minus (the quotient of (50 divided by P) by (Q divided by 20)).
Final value 28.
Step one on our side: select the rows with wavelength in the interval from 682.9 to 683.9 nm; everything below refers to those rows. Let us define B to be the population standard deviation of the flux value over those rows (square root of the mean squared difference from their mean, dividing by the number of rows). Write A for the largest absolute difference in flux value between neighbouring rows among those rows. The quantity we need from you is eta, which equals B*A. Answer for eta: 0.25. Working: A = 0.51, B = 0.49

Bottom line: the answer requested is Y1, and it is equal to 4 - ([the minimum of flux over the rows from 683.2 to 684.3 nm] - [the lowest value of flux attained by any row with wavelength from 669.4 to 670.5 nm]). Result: 6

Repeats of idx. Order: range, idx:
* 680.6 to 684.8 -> 38.1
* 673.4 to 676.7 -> 36.3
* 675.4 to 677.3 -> 36.8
